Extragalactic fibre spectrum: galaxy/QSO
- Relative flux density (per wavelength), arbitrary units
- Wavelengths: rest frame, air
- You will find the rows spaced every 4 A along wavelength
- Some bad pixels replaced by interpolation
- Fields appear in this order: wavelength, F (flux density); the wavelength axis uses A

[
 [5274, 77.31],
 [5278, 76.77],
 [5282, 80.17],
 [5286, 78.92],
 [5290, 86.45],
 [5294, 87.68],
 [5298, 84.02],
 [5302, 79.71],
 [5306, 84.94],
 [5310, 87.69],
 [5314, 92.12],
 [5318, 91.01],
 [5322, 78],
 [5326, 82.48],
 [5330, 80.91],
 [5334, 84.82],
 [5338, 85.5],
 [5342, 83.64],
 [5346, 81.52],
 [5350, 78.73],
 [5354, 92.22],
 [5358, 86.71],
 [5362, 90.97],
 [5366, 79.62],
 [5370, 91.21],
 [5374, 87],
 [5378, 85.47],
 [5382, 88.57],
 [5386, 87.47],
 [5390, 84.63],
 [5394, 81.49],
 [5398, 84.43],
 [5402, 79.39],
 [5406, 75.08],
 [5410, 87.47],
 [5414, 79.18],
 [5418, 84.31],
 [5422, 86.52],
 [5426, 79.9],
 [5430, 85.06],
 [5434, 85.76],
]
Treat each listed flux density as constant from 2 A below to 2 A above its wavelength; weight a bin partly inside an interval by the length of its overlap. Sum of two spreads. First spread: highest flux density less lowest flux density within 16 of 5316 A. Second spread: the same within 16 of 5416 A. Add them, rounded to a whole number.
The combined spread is 27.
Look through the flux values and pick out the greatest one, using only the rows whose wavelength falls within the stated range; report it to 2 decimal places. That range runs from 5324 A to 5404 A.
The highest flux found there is 92.22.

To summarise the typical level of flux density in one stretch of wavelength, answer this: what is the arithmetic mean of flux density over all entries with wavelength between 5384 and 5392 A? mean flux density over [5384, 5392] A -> 86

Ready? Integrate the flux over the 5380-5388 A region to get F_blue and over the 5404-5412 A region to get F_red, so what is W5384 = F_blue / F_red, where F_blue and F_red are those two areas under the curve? 1.08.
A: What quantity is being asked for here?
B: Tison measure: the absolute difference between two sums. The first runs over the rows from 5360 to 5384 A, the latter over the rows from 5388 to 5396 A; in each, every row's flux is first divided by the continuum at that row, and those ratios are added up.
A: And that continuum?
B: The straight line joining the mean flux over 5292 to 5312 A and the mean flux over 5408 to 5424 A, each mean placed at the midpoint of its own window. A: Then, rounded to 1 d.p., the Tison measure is 4.2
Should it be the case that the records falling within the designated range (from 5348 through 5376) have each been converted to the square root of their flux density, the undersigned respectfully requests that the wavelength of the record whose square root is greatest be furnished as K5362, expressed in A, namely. 5354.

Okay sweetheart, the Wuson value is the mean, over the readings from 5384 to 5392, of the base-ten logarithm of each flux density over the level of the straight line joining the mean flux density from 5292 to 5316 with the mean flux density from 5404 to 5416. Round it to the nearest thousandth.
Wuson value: 0.022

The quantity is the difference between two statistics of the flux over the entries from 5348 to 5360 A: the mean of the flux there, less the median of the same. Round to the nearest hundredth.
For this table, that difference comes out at -0.82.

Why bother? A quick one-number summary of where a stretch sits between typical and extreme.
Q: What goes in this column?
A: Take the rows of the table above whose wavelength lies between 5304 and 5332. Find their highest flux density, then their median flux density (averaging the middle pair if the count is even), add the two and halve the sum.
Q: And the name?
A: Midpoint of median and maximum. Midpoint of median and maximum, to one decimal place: 88.5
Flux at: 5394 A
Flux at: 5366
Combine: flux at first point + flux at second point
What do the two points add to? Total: 161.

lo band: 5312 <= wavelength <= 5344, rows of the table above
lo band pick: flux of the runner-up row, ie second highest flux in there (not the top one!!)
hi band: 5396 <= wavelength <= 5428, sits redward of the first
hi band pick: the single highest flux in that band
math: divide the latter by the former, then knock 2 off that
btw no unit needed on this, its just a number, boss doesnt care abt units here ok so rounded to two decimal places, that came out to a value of -1.04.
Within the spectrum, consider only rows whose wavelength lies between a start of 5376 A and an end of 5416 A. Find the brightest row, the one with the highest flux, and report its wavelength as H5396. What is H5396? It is 5382 A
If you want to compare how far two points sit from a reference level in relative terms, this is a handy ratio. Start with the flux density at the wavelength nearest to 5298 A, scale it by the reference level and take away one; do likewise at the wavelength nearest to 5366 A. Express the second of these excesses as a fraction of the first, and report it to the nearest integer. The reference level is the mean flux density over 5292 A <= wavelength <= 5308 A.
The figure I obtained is 66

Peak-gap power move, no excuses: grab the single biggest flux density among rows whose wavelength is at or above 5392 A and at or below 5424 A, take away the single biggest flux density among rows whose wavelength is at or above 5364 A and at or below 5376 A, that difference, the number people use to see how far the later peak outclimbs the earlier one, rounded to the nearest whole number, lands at -4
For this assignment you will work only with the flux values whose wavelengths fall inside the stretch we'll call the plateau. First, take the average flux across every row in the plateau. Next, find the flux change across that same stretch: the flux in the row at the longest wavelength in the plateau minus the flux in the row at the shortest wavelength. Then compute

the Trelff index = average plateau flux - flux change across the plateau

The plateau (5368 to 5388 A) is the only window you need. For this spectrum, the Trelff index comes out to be 92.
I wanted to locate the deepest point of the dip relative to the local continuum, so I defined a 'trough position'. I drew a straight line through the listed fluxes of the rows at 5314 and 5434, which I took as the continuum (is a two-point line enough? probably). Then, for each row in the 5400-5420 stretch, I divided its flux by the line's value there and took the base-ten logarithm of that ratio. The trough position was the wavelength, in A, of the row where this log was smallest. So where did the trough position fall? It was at 5406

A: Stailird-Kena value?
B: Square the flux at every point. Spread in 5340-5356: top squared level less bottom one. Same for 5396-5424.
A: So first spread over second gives 1.1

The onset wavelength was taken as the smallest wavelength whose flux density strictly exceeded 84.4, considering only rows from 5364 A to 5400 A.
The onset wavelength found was 5370 A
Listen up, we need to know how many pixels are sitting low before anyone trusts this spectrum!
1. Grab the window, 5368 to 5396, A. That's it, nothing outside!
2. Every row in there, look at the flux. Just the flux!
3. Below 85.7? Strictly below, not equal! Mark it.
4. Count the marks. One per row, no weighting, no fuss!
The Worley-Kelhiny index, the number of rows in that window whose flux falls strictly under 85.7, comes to 3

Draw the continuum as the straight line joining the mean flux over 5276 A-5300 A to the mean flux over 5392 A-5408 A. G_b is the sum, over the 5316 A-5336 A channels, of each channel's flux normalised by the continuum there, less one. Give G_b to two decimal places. 0.11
